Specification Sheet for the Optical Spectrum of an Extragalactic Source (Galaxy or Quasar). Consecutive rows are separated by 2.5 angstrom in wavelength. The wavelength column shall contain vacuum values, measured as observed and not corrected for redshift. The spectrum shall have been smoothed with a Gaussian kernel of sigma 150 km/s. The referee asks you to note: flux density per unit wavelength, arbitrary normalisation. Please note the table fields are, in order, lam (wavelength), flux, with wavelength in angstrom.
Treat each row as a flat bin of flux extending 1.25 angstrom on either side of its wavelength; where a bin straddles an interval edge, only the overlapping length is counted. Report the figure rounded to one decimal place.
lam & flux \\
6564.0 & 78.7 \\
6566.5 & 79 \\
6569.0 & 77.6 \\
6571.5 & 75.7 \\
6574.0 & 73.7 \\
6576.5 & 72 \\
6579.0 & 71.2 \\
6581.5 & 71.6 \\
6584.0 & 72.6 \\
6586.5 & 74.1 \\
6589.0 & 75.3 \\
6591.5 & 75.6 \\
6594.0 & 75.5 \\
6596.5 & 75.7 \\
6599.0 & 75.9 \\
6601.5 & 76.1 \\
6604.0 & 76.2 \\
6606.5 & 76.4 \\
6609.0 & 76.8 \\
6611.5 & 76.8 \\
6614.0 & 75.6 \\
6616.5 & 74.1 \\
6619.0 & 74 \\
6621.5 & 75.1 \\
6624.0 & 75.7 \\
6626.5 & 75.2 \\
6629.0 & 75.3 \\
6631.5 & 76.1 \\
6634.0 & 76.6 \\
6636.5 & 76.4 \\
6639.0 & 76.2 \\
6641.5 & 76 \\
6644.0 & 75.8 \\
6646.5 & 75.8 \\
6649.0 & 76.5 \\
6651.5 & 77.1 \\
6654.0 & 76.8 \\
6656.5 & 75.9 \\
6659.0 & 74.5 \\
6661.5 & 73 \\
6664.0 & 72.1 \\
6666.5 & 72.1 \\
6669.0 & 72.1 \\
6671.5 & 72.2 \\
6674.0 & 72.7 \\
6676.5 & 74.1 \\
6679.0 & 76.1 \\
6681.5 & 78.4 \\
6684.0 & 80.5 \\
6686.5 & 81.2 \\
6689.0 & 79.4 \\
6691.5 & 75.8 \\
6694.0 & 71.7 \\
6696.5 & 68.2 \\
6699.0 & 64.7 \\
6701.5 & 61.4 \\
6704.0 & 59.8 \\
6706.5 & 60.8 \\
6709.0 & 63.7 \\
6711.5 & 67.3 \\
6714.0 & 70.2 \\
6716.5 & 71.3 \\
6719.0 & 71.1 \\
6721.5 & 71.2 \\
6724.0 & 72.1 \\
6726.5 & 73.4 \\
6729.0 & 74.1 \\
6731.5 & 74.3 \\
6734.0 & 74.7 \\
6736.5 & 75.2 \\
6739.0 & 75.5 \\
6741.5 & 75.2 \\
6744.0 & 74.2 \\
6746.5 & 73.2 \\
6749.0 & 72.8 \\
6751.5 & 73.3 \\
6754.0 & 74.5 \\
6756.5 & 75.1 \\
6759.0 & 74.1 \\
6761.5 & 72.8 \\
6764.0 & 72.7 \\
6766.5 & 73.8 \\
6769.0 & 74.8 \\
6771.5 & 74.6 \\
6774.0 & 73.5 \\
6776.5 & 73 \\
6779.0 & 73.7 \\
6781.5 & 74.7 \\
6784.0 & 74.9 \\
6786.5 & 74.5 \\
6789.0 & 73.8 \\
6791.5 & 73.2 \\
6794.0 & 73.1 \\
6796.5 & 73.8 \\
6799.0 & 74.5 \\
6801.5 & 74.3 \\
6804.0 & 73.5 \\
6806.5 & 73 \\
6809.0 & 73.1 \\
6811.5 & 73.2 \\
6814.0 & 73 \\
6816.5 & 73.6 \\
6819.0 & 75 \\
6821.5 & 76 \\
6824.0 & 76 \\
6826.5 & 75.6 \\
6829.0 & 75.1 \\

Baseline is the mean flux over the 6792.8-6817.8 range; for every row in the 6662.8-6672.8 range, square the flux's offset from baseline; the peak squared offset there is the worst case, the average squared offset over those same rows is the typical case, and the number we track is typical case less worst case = -0.1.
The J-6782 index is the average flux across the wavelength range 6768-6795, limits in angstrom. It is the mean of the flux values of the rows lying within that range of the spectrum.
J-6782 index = 74.0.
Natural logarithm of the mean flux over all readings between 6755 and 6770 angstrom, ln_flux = 4.30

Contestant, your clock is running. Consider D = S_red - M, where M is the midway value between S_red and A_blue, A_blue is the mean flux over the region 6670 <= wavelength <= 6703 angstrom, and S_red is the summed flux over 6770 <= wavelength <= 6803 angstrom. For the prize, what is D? 444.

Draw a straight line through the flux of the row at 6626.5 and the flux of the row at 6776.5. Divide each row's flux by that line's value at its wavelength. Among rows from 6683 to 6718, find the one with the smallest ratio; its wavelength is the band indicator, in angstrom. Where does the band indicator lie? 6704.0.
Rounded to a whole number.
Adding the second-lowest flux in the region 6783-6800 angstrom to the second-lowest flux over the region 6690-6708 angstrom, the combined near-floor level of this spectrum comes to 134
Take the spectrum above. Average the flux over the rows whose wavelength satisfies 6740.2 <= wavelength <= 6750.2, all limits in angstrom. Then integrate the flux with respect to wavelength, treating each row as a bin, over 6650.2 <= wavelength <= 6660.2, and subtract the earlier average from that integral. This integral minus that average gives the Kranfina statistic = 687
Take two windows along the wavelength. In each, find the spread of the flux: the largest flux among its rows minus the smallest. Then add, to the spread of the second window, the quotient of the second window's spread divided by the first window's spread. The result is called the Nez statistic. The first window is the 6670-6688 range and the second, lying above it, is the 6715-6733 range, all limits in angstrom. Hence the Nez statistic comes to 3.6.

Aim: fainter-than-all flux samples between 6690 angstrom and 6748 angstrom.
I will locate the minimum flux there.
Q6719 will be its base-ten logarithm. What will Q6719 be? 1.78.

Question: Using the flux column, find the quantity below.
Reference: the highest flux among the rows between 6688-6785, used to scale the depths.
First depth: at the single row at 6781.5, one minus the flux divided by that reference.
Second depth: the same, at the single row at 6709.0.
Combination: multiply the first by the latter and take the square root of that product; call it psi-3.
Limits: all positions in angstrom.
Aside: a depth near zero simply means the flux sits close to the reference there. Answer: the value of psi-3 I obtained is 0.11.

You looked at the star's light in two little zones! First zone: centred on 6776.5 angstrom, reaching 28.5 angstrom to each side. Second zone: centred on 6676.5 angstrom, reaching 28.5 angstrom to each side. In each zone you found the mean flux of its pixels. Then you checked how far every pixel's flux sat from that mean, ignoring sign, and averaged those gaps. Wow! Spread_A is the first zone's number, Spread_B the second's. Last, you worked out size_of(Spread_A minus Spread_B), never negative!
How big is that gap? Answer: 3.4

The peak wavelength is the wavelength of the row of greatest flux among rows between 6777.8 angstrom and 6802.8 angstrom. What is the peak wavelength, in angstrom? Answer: 6784.0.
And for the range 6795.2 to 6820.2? 6819.0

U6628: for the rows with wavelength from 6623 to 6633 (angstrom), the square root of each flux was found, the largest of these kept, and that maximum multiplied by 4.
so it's 34.89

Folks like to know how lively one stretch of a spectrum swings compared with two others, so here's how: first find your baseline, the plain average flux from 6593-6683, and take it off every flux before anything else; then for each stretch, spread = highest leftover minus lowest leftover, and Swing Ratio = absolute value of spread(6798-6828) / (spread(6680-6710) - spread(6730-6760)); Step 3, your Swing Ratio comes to 0.16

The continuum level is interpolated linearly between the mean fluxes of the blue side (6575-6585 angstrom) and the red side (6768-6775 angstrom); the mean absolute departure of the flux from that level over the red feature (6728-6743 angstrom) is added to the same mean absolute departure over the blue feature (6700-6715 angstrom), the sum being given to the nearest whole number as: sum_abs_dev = 11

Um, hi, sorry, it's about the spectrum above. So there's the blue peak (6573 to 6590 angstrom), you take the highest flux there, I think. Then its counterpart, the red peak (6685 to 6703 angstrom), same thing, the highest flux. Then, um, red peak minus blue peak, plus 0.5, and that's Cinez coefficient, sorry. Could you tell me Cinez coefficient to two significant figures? 6.4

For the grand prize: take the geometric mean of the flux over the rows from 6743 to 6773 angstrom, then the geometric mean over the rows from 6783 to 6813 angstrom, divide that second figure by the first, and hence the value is 0.999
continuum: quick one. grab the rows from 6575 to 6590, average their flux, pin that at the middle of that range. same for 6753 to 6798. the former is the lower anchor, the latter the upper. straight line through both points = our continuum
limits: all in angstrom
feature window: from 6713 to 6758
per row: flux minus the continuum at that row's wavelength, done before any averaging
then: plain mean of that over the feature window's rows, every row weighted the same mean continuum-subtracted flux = -0.3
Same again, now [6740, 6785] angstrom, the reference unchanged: 0.1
